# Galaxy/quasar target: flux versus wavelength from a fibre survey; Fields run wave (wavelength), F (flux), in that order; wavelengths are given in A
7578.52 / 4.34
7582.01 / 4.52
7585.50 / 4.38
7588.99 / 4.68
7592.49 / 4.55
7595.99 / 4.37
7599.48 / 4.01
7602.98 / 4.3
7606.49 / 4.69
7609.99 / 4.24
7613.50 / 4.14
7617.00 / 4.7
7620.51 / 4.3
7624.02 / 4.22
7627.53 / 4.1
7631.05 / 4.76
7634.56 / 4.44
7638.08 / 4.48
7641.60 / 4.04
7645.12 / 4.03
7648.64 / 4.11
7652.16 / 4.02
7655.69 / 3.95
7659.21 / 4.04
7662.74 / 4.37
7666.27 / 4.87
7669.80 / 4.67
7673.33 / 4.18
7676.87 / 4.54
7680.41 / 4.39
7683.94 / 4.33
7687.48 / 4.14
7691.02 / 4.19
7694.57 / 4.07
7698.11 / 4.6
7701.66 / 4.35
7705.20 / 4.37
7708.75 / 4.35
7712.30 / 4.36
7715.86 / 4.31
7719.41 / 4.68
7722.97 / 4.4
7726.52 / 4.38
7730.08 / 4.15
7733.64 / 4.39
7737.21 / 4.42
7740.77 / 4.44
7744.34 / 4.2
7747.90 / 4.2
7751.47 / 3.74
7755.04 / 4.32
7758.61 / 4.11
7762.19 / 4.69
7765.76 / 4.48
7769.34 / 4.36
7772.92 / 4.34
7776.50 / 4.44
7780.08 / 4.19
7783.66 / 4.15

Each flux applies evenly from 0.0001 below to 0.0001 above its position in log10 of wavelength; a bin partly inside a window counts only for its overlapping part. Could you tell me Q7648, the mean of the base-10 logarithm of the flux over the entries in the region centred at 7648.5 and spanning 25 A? 0.612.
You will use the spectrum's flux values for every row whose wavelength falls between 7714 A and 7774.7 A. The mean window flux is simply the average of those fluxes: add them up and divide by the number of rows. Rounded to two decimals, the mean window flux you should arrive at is 4.33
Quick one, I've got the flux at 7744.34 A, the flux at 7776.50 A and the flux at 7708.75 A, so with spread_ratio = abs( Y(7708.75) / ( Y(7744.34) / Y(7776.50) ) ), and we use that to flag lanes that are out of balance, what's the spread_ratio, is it 4.60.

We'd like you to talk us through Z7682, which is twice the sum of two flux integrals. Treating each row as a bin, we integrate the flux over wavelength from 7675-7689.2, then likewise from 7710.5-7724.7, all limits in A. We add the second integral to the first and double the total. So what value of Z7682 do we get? 249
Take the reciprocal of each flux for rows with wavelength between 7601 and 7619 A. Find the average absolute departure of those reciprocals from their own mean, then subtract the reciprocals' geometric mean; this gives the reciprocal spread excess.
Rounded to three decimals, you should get -0.216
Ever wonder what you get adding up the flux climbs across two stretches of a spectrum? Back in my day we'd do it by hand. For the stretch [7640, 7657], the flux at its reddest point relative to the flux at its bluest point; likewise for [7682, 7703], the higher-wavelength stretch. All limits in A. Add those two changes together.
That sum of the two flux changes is -0.1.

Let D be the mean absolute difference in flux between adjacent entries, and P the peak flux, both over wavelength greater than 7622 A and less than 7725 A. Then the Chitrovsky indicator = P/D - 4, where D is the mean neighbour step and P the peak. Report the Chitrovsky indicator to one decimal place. 19.1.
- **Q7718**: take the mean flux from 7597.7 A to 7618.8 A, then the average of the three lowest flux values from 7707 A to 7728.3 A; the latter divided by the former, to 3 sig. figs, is 0.998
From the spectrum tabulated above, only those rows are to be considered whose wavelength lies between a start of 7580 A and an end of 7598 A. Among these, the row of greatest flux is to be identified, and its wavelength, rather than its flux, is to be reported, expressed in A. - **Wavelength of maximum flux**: 7588.99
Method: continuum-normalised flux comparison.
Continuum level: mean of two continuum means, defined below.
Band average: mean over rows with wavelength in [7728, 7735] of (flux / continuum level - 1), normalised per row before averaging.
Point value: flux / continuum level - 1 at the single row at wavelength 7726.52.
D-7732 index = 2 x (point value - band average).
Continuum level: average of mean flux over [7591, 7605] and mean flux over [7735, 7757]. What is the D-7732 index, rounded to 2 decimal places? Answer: 0.05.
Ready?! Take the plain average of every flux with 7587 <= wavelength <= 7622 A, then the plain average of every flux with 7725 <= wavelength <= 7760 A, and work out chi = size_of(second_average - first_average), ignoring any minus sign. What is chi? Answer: 0.16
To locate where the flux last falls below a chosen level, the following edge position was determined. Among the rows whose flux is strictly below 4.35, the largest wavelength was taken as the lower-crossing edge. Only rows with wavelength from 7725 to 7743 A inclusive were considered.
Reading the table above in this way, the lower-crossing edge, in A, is 7730.08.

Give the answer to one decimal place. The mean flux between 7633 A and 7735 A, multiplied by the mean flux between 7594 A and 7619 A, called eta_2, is 18.8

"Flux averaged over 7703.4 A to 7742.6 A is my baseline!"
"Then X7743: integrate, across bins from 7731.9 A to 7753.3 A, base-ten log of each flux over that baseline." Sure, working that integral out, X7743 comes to -0.35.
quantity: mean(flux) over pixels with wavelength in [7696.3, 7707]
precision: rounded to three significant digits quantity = 4.44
